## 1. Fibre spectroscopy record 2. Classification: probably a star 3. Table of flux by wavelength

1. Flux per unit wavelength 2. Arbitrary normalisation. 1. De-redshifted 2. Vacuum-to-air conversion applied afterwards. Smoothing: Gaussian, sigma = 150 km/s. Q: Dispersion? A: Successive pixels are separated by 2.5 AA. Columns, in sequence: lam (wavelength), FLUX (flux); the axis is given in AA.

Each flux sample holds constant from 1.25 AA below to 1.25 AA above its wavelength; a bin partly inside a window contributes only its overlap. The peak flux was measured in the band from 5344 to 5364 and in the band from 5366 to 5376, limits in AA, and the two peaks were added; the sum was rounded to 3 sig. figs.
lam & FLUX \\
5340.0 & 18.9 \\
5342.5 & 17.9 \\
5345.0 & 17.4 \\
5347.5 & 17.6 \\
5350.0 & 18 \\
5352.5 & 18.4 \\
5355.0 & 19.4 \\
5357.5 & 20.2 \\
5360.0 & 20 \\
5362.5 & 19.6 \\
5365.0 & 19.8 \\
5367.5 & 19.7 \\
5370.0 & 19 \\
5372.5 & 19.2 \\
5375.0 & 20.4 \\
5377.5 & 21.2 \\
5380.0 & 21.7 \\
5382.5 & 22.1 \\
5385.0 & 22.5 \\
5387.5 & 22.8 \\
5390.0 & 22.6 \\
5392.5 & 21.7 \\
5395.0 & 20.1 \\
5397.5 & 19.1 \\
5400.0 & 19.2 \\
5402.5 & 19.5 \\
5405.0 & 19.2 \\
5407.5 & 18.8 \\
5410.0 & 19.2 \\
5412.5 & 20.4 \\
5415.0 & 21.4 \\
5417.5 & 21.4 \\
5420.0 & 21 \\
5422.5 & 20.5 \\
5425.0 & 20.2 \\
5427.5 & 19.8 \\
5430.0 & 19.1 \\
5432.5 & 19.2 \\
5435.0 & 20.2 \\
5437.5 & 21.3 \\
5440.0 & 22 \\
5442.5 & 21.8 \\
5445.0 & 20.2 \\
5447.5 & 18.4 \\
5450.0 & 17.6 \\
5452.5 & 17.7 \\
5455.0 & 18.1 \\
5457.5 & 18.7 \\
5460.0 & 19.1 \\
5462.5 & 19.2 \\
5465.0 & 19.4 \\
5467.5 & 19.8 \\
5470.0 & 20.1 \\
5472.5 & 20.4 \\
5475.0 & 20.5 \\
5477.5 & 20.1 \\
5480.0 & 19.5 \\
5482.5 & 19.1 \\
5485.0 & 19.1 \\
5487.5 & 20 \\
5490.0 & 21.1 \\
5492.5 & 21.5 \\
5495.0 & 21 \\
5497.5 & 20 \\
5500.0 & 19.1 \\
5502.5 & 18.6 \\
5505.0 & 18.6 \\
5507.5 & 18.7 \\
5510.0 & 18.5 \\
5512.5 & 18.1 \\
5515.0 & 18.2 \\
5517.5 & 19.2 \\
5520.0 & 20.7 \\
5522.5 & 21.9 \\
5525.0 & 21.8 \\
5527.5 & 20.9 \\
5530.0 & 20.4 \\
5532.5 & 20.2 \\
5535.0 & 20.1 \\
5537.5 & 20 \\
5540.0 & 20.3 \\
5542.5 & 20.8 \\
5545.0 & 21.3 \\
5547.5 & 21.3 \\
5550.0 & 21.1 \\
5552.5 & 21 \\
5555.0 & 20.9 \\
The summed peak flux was 40.6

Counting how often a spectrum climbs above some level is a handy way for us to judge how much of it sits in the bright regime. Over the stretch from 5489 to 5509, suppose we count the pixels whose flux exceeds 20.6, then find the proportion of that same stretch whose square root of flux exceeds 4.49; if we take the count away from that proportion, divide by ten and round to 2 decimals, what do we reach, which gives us -0.26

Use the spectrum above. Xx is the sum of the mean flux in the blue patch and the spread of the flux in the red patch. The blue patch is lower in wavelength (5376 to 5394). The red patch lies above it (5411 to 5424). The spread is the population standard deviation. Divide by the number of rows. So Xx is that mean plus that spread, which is 22.5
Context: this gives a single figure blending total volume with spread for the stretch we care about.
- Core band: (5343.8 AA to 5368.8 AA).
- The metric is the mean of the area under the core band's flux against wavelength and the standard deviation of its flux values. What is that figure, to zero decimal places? 238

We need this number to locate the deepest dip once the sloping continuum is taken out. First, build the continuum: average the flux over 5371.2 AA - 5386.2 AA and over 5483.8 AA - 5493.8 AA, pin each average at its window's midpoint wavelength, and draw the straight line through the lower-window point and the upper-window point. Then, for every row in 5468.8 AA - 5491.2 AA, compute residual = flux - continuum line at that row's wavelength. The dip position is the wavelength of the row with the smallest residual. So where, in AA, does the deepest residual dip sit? 5482.5 AA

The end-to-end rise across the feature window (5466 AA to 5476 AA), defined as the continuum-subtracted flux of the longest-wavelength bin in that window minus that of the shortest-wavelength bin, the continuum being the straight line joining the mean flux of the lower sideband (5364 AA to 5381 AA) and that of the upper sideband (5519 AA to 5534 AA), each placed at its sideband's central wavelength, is 0.7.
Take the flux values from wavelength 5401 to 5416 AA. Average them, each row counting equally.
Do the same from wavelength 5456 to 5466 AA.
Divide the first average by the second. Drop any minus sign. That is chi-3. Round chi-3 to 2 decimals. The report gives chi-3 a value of 1.03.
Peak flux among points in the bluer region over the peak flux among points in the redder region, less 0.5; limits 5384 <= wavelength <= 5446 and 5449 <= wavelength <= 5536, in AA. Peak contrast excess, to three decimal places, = 0.541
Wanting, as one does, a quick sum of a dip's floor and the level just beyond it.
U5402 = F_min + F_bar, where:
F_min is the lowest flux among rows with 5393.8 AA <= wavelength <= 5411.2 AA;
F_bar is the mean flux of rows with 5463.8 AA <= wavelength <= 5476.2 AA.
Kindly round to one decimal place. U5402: 38.8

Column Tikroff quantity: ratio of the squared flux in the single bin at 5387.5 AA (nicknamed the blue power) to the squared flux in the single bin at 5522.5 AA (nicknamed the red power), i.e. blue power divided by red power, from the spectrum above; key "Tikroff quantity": 1.08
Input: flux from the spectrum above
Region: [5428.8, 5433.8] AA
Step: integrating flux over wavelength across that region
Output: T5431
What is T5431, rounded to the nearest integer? 96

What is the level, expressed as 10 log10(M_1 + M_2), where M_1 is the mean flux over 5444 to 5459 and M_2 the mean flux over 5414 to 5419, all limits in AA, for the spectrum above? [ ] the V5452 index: 16.00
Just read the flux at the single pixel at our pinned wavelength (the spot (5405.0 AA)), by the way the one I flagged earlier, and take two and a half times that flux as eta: 48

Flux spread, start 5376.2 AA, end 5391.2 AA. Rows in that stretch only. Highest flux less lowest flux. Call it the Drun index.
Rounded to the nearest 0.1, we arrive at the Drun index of 1.6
